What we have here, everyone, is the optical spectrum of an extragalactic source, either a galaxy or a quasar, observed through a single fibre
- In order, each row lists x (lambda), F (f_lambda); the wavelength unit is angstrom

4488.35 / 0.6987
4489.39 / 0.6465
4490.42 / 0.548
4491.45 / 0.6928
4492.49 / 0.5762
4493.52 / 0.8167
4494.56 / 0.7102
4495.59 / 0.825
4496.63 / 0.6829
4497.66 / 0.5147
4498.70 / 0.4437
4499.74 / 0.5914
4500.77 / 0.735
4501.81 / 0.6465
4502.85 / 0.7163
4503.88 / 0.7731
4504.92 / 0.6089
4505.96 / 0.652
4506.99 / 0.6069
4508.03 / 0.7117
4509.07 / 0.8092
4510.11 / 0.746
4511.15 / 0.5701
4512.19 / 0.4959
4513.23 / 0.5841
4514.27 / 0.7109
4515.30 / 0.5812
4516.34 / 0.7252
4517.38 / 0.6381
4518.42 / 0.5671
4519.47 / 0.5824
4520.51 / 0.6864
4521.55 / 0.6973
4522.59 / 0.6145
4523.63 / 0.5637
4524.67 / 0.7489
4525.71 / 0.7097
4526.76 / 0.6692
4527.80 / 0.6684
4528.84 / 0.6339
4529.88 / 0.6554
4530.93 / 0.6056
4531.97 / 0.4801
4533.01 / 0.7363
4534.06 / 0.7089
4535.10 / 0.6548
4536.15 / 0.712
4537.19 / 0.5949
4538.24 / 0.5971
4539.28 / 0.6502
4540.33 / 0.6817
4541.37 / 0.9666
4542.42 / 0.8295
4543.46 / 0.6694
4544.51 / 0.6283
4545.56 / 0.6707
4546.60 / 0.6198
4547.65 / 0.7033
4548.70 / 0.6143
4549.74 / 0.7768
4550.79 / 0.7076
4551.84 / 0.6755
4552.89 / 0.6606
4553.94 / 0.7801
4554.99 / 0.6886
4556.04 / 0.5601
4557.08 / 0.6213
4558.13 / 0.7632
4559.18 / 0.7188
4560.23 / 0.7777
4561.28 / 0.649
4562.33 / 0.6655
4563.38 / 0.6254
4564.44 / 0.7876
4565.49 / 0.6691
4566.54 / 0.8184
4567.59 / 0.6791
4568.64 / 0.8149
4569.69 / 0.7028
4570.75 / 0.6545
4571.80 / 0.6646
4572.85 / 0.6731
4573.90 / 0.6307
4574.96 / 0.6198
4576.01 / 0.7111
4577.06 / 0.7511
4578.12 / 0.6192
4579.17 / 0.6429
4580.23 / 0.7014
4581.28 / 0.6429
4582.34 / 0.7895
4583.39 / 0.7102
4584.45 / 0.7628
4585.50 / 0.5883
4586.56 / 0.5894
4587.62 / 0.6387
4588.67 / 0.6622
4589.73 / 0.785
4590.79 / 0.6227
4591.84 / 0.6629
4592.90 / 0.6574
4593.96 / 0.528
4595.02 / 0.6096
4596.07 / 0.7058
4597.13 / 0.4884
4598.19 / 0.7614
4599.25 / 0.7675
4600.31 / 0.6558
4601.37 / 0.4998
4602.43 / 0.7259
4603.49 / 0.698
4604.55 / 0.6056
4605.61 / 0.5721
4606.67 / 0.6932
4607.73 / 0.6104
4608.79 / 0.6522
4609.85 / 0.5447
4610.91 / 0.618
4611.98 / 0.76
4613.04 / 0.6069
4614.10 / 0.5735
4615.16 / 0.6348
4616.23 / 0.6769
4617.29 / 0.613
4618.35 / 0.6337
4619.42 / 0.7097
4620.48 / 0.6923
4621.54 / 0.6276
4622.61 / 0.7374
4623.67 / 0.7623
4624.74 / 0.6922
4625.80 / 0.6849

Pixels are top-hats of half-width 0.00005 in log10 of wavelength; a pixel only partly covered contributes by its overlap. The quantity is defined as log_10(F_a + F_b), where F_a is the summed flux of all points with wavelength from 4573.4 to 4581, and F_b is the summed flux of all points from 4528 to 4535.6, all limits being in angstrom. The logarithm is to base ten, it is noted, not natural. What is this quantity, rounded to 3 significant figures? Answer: 0.961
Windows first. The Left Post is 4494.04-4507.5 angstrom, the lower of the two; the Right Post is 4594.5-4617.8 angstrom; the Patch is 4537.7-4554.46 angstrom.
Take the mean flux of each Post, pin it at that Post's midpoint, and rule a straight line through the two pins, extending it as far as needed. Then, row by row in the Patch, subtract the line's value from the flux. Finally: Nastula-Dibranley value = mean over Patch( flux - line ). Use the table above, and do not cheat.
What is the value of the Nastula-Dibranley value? 0.054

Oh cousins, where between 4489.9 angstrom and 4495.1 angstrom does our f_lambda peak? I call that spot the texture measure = 4493.52 angstrom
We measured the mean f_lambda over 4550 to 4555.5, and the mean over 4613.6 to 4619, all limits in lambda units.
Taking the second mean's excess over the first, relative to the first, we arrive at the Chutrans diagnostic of -0.11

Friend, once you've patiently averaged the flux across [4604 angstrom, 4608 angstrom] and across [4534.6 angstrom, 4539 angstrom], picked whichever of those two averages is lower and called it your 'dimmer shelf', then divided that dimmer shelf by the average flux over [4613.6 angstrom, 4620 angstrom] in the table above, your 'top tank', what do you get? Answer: 0.97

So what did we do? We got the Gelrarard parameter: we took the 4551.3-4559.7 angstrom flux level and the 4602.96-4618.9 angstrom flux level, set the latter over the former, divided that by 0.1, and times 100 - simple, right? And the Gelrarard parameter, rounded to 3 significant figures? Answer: 926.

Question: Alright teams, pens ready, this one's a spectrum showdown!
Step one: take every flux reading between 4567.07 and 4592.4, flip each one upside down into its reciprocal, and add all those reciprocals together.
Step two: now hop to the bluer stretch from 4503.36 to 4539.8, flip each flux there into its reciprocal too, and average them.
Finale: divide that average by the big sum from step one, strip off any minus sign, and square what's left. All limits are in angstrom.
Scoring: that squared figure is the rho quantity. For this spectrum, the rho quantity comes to 0.002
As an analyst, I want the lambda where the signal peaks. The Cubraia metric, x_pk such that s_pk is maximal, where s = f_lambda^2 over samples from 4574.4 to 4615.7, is 4582.34 angstrom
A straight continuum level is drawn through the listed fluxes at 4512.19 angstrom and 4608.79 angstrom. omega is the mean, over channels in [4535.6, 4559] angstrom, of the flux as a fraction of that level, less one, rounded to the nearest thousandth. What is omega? 0.249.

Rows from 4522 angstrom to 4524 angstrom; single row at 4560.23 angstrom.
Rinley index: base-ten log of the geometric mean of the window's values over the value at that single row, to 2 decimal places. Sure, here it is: -0.12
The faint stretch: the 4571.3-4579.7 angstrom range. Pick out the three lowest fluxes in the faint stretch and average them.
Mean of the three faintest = 0.623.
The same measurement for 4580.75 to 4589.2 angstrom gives 0.605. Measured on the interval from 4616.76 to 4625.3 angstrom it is 0.625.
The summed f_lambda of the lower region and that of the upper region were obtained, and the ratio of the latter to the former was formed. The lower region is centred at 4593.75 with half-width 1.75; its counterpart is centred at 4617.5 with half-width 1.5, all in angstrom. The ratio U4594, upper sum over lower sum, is 1.07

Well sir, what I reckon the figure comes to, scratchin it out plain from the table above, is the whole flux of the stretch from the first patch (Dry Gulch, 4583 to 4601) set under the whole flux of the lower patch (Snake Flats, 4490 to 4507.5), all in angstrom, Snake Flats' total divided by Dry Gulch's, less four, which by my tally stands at -3.03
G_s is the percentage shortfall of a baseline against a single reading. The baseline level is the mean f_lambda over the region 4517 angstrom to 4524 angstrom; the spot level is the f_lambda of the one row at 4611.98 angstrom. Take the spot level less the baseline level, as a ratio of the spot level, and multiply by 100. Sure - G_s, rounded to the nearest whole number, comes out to 18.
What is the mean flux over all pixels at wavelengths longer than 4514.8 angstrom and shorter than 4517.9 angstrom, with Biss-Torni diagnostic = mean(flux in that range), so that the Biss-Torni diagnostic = 0.65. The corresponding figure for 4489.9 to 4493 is 0.61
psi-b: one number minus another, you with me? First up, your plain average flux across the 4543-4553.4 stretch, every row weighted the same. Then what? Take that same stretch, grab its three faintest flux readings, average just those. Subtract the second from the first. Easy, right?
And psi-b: 0.052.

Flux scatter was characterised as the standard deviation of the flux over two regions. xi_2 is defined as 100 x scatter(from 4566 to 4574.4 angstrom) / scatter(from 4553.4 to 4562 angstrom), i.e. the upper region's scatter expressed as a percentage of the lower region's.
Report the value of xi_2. 90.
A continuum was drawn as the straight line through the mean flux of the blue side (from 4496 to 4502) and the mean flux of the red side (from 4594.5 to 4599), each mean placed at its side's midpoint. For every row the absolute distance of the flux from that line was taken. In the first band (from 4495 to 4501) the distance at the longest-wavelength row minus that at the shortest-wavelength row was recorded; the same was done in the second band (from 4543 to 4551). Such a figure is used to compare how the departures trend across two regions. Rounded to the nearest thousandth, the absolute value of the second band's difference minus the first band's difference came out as 0.127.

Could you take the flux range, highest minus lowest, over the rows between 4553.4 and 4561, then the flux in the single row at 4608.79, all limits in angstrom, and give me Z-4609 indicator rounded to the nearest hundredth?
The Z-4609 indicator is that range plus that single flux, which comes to 0.87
